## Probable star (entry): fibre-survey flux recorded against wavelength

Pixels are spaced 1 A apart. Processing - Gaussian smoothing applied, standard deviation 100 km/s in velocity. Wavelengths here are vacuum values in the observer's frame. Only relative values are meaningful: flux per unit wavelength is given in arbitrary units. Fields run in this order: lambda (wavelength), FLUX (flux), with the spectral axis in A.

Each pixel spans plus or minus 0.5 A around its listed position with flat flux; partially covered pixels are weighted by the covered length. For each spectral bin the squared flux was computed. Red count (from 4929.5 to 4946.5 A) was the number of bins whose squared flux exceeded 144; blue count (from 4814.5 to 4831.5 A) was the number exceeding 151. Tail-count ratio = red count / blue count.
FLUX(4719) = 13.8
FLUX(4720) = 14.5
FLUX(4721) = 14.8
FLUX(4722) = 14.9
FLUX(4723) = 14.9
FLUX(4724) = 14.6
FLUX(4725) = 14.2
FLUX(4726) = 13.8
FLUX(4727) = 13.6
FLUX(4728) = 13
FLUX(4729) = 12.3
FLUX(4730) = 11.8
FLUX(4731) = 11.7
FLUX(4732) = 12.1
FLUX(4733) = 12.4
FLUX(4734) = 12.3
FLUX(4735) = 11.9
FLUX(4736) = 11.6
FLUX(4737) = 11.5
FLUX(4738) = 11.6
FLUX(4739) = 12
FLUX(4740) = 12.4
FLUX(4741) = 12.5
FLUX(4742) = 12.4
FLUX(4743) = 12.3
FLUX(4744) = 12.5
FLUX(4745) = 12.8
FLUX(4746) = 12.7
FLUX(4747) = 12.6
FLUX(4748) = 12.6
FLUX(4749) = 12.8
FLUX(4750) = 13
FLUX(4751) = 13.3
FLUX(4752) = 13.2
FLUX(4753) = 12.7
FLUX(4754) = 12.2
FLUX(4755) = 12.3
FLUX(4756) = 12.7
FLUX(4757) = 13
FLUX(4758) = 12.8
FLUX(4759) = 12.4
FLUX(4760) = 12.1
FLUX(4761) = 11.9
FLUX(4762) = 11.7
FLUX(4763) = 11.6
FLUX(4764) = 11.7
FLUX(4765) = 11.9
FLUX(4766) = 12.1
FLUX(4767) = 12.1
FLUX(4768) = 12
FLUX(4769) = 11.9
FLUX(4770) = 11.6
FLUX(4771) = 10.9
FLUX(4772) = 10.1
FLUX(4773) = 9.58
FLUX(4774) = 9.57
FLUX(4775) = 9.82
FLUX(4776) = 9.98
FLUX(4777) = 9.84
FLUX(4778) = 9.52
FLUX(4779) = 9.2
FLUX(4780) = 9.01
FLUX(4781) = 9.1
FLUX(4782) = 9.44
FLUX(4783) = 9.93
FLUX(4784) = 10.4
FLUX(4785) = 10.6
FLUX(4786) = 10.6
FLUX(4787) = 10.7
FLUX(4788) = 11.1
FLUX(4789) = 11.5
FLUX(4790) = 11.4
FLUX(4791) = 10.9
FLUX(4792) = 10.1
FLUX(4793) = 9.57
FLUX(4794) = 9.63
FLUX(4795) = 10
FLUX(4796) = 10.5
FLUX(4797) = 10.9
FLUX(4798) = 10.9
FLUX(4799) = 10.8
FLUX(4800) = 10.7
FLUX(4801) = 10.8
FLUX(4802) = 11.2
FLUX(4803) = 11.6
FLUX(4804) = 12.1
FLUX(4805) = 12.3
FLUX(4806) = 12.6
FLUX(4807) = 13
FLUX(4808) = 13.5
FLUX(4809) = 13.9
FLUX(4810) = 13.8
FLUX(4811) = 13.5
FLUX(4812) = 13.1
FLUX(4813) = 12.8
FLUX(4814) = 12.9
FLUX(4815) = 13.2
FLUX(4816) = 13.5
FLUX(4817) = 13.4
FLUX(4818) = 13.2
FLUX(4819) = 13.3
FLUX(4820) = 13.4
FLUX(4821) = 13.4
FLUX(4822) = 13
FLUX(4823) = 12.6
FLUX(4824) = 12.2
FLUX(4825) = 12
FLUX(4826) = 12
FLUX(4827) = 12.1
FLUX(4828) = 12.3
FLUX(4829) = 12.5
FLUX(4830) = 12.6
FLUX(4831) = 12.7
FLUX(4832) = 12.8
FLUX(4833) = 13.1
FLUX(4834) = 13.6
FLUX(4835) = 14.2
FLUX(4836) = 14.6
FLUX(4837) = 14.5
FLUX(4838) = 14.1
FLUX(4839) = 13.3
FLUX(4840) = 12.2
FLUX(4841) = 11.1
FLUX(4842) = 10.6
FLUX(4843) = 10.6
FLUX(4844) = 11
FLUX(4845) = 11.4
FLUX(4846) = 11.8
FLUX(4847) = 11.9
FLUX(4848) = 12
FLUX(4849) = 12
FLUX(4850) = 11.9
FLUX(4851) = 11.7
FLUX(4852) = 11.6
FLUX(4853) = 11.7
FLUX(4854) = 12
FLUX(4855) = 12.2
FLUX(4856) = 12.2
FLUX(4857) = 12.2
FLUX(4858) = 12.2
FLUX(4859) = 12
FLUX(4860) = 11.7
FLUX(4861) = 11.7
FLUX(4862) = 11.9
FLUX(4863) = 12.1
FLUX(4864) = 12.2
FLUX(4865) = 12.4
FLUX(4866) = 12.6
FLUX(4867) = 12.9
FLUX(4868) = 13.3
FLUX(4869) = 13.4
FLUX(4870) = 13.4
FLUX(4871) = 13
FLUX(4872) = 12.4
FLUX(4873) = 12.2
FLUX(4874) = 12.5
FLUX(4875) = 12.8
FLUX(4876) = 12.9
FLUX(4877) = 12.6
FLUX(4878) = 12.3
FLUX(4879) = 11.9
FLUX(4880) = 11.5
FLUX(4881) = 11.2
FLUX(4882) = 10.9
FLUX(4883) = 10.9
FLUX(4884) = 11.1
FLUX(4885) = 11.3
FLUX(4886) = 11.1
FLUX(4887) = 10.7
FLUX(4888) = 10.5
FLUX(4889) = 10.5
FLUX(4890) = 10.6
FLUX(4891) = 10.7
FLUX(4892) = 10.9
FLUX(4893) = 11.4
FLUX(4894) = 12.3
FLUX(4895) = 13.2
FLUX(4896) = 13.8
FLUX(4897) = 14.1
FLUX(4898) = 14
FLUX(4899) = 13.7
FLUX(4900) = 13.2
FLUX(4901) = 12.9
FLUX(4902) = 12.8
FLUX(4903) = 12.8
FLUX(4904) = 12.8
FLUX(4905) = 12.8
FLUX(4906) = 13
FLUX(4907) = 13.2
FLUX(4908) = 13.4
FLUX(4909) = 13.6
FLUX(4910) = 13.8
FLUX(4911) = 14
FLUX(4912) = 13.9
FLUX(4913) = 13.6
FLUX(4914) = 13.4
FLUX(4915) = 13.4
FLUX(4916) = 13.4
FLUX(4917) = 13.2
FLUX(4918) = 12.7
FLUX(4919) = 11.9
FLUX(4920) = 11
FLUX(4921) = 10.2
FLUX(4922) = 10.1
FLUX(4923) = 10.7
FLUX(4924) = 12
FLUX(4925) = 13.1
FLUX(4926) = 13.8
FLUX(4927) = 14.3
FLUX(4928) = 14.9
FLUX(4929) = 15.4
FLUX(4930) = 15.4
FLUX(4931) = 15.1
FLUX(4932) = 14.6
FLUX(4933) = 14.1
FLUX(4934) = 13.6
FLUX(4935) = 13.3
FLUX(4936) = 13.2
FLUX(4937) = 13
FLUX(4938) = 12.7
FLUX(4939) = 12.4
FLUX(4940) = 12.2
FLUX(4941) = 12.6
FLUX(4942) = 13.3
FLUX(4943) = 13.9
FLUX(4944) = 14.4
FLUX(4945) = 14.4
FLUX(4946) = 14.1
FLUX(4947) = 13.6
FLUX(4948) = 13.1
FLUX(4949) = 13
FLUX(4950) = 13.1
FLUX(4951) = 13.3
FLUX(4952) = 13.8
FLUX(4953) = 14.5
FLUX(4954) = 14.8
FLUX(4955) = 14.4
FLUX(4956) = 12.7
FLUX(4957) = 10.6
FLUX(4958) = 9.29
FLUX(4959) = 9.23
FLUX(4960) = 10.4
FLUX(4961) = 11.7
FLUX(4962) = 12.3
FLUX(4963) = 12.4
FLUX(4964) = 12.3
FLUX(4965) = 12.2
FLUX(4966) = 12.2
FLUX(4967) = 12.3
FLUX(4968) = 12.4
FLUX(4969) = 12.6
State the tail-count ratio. 1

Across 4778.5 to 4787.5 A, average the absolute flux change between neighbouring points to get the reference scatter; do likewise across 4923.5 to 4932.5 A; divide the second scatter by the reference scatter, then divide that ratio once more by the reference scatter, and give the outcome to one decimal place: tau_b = 9.5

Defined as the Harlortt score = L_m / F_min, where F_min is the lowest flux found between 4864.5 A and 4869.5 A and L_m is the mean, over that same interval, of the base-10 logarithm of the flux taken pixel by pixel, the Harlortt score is 0.090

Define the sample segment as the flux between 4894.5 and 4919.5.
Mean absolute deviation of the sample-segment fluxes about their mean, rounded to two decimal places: 0.41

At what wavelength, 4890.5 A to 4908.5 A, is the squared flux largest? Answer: 4897 A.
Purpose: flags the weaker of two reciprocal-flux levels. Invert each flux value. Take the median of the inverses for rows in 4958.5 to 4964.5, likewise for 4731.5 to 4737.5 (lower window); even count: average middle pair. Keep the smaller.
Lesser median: 0.083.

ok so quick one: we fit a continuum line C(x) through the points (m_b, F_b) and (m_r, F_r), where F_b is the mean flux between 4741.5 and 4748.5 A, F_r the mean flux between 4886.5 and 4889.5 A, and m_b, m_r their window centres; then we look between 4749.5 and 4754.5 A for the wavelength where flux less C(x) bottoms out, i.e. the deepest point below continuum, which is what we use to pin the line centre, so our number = 4754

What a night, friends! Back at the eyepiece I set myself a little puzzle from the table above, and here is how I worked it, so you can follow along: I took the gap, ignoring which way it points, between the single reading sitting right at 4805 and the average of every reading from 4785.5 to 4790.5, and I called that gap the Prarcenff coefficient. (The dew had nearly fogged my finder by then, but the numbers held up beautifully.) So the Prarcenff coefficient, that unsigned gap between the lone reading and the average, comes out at 1.24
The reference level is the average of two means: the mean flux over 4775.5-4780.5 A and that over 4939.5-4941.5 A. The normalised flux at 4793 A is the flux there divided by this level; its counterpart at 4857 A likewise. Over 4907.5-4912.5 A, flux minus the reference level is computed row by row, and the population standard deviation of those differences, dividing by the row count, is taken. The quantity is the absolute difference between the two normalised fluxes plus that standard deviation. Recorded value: 0.46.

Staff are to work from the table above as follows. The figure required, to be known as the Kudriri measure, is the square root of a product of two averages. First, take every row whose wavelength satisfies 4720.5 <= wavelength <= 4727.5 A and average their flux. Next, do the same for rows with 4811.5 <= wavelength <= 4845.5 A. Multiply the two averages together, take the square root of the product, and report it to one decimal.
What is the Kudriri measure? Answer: 13.5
